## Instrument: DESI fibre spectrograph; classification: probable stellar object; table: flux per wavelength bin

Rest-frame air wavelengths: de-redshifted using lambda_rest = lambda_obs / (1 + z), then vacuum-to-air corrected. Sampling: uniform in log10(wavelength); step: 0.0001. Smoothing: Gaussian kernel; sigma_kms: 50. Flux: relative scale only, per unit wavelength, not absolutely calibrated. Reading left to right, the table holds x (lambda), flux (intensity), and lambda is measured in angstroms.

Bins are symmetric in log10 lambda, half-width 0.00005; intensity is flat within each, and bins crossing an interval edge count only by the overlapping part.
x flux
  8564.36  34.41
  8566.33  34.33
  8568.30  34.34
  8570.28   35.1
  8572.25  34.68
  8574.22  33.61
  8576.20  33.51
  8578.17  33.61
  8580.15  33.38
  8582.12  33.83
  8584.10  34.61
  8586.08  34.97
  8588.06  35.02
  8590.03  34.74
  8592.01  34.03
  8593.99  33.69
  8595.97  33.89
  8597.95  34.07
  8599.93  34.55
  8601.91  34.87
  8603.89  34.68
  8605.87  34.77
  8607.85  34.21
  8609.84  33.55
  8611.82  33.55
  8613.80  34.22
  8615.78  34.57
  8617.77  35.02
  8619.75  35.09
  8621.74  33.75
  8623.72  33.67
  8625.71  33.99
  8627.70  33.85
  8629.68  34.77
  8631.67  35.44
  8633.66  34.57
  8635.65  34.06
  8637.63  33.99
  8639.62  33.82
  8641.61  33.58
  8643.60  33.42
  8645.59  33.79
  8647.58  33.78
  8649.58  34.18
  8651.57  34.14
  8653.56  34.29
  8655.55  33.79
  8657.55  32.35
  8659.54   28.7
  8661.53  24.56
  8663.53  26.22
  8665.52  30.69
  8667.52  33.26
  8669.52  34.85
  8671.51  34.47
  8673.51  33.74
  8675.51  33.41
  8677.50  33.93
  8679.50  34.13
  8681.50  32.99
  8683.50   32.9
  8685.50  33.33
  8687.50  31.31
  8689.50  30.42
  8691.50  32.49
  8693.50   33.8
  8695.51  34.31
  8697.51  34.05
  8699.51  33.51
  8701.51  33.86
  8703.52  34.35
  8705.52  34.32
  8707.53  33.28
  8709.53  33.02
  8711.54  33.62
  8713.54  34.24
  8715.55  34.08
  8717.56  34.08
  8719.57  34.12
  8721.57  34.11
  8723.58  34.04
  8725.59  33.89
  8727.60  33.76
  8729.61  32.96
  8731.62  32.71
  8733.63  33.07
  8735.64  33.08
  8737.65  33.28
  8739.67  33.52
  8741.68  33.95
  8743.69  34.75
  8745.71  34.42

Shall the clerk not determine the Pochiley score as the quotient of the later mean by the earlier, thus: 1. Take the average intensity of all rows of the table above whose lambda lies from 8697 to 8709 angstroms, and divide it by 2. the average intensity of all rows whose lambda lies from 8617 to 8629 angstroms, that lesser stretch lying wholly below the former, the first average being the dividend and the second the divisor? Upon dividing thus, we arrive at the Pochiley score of 0.99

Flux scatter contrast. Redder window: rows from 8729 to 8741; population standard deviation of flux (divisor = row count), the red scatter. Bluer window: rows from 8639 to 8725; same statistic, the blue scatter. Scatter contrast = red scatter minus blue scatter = -1.8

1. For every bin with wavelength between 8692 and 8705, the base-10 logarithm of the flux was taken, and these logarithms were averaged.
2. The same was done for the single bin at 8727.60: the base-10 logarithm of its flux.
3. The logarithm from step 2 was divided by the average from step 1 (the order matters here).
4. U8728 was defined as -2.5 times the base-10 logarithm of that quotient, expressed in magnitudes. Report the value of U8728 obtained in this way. 0.002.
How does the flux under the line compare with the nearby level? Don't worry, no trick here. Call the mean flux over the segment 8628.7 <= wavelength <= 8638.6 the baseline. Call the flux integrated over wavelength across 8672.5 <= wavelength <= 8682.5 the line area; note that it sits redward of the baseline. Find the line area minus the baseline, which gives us 302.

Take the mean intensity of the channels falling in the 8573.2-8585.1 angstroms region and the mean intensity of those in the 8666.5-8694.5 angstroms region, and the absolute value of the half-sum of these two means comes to 33.5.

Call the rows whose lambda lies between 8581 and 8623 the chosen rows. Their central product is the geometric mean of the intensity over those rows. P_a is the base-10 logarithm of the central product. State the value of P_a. 1.54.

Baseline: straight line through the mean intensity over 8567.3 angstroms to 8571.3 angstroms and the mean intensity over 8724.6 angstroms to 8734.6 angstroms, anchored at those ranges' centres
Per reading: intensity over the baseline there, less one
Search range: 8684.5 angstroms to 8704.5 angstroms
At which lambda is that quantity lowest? 8689.50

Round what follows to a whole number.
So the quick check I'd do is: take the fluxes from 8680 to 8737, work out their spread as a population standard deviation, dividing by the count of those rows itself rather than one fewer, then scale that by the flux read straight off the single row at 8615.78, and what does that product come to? 31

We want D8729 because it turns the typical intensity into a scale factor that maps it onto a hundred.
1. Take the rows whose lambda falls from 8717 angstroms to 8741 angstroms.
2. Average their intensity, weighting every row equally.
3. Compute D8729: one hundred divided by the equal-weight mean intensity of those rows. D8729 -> 2.98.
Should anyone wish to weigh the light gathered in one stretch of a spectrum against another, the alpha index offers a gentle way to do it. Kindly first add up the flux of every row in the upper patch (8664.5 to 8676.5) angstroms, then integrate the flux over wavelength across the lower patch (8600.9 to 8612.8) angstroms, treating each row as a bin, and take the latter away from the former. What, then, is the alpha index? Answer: -207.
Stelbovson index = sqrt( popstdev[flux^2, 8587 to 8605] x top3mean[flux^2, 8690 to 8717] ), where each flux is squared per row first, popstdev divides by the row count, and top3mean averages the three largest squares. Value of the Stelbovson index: 191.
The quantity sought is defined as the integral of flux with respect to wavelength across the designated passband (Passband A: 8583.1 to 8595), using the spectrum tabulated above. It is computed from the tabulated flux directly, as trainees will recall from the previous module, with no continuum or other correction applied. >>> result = 410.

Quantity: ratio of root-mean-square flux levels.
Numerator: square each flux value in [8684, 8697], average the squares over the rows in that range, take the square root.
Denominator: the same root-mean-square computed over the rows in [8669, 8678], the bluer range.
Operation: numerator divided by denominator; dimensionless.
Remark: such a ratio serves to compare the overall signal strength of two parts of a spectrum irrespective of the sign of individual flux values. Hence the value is 0.96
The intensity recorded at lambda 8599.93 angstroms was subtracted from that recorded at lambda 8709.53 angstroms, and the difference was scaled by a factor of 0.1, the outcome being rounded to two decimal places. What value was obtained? -0.15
